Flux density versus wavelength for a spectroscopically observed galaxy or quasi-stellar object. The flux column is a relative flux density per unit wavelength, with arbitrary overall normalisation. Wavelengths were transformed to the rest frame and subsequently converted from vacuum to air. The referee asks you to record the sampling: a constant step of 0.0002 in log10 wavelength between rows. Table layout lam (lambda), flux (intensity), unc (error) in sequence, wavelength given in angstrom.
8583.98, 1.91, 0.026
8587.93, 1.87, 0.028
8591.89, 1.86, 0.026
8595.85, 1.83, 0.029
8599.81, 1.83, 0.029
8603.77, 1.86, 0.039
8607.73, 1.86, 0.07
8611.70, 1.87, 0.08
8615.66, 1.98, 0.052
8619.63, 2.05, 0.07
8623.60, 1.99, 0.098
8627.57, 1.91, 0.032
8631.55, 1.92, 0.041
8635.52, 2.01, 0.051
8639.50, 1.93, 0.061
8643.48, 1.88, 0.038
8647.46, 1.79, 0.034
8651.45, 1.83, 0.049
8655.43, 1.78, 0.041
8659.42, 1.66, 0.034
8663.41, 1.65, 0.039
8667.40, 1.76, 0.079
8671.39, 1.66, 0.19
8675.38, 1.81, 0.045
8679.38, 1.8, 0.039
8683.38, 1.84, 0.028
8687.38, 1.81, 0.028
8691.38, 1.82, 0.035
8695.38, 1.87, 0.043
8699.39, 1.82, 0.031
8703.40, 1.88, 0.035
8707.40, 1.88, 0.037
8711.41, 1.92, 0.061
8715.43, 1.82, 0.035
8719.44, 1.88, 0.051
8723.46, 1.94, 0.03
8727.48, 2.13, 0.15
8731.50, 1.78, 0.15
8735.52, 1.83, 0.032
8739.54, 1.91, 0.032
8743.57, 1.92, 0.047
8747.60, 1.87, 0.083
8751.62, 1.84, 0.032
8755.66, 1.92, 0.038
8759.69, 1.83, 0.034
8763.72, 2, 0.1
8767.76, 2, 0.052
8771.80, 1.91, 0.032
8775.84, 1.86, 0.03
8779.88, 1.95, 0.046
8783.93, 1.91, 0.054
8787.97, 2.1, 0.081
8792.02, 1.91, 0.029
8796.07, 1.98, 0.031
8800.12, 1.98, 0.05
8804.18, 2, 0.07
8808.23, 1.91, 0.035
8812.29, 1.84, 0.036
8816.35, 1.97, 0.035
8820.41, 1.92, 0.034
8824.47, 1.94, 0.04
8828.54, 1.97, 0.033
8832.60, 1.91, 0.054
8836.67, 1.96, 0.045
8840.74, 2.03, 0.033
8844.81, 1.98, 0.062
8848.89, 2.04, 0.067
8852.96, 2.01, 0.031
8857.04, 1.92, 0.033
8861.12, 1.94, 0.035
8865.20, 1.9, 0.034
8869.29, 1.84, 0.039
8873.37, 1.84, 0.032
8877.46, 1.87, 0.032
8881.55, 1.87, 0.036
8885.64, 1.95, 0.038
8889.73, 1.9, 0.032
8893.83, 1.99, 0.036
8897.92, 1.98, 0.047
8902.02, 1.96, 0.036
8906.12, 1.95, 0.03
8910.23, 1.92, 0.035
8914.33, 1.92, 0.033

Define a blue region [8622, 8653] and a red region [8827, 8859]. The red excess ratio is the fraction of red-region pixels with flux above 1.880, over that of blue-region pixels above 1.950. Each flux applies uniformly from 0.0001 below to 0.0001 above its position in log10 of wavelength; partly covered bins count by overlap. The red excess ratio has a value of 4.0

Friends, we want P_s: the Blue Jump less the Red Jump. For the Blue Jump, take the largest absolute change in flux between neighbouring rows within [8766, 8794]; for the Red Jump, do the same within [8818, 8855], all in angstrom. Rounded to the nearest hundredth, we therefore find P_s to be 0.12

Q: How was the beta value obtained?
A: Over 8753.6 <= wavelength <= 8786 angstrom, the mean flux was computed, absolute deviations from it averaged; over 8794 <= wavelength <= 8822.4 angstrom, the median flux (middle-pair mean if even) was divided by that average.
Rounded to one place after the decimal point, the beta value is 43.2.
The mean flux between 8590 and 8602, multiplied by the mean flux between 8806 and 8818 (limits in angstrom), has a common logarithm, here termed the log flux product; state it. 0.545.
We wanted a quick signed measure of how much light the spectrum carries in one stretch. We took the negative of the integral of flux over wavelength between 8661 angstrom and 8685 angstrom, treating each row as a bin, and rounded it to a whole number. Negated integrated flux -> -42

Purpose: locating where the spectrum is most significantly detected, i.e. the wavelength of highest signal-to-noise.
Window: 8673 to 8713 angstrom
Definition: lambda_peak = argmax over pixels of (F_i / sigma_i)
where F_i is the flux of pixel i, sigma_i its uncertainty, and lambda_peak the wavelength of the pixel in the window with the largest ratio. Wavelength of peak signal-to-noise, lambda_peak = 8683.38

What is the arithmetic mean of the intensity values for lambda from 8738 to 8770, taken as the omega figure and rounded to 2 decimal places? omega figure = 1.91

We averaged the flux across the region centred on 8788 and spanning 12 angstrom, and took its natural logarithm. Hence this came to 0.68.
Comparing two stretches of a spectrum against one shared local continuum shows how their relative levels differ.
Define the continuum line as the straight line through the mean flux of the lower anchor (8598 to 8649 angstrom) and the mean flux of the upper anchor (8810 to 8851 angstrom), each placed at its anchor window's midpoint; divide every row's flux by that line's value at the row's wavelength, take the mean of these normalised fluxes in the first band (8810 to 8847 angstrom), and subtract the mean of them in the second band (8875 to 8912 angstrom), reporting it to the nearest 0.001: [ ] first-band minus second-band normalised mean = 0.014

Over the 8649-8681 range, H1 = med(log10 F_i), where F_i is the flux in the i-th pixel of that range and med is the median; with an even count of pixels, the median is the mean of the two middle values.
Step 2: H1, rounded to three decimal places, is 0.248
